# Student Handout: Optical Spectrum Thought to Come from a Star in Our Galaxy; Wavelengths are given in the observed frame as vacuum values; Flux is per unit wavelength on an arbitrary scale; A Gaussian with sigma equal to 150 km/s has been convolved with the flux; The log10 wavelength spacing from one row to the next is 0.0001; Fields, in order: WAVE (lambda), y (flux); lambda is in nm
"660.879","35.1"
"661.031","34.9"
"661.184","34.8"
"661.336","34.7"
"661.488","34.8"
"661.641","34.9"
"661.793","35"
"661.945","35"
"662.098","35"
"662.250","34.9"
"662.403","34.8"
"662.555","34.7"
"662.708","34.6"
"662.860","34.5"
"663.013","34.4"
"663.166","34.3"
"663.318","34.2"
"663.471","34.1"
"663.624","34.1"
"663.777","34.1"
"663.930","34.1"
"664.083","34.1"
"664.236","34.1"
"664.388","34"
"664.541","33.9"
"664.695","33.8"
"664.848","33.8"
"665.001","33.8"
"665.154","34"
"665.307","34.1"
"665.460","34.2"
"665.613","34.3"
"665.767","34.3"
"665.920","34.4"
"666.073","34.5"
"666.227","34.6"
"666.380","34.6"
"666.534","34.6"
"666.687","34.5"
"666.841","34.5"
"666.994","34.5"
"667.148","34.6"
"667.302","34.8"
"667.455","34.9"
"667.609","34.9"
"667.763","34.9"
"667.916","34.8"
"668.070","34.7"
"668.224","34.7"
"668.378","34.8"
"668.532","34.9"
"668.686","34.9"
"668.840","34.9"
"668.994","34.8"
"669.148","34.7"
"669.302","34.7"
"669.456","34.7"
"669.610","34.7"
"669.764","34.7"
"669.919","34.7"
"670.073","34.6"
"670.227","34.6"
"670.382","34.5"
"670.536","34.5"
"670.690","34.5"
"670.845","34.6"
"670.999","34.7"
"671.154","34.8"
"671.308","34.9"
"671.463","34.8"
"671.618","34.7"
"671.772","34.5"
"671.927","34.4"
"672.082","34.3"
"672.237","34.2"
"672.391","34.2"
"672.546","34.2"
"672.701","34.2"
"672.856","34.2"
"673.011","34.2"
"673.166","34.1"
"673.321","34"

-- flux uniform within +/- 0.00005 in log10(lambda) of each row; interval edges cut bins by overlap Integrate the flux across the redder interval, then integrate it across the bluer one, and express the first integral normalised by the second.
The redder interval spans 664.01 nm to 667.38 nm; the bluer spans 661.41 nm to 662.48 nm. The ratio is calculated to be 3.1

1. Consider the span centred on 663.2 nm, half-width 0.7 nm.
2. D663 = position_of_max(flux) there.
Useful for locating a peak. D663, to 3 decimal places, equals 662.555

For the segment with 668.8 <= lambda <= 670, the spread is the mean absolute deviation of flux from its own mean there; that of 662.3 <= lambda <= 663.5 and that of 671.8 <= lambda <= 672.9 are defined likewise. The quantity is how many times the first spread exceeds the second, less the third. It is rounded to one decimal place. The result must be 0.2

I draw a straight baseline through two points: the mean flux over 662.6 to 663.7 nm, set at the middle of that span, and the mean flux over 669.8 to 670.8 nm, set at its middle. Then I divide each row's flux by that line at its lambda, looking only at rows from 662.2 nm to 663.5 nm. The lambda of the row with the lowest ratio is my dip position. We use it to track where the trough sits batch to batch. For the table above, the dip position 663.471 nm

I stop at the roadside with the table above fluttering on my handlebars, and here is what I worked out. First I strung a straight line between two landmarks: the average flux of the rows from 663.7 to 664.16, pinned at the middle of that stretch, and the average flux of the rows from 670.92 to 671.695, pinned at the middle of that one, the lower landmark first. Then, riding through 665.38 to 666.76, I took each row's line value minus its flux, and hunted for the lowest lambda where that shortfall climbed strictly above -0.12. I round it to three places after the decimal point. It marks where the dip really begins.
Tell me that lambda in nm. 665.460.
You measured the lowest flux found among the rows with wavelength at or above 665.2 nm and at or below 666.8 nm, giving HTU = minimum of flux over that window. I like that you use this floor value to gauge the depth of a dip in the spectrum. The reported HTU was 34.1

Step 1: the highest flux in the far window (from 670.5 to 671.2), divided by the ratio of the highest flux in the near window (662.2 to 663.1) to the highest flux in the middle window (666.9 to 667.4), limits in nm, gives 34.7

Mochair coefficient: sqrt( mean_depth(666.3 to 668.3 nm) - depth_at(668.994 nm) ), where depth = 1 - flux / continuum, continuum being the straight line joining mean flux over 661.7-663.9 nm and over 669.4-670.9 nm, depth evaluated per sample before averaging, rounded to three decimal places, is 0.052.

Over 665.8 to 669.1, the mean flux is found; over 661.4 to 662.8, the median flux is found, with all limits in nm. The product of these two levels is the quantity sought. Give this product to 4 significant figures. 1211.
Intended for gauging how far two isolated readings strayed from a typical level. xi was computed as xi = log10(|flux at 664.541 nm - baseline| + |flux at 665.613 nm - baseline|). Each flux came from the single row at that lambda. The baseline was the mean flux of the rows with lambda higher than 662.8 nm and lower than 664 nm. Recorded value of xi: -0.40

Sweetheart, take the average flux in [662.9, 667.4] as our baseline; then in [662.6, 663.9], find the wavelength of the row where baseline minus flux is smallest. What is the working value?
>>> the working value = 662.708 nm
